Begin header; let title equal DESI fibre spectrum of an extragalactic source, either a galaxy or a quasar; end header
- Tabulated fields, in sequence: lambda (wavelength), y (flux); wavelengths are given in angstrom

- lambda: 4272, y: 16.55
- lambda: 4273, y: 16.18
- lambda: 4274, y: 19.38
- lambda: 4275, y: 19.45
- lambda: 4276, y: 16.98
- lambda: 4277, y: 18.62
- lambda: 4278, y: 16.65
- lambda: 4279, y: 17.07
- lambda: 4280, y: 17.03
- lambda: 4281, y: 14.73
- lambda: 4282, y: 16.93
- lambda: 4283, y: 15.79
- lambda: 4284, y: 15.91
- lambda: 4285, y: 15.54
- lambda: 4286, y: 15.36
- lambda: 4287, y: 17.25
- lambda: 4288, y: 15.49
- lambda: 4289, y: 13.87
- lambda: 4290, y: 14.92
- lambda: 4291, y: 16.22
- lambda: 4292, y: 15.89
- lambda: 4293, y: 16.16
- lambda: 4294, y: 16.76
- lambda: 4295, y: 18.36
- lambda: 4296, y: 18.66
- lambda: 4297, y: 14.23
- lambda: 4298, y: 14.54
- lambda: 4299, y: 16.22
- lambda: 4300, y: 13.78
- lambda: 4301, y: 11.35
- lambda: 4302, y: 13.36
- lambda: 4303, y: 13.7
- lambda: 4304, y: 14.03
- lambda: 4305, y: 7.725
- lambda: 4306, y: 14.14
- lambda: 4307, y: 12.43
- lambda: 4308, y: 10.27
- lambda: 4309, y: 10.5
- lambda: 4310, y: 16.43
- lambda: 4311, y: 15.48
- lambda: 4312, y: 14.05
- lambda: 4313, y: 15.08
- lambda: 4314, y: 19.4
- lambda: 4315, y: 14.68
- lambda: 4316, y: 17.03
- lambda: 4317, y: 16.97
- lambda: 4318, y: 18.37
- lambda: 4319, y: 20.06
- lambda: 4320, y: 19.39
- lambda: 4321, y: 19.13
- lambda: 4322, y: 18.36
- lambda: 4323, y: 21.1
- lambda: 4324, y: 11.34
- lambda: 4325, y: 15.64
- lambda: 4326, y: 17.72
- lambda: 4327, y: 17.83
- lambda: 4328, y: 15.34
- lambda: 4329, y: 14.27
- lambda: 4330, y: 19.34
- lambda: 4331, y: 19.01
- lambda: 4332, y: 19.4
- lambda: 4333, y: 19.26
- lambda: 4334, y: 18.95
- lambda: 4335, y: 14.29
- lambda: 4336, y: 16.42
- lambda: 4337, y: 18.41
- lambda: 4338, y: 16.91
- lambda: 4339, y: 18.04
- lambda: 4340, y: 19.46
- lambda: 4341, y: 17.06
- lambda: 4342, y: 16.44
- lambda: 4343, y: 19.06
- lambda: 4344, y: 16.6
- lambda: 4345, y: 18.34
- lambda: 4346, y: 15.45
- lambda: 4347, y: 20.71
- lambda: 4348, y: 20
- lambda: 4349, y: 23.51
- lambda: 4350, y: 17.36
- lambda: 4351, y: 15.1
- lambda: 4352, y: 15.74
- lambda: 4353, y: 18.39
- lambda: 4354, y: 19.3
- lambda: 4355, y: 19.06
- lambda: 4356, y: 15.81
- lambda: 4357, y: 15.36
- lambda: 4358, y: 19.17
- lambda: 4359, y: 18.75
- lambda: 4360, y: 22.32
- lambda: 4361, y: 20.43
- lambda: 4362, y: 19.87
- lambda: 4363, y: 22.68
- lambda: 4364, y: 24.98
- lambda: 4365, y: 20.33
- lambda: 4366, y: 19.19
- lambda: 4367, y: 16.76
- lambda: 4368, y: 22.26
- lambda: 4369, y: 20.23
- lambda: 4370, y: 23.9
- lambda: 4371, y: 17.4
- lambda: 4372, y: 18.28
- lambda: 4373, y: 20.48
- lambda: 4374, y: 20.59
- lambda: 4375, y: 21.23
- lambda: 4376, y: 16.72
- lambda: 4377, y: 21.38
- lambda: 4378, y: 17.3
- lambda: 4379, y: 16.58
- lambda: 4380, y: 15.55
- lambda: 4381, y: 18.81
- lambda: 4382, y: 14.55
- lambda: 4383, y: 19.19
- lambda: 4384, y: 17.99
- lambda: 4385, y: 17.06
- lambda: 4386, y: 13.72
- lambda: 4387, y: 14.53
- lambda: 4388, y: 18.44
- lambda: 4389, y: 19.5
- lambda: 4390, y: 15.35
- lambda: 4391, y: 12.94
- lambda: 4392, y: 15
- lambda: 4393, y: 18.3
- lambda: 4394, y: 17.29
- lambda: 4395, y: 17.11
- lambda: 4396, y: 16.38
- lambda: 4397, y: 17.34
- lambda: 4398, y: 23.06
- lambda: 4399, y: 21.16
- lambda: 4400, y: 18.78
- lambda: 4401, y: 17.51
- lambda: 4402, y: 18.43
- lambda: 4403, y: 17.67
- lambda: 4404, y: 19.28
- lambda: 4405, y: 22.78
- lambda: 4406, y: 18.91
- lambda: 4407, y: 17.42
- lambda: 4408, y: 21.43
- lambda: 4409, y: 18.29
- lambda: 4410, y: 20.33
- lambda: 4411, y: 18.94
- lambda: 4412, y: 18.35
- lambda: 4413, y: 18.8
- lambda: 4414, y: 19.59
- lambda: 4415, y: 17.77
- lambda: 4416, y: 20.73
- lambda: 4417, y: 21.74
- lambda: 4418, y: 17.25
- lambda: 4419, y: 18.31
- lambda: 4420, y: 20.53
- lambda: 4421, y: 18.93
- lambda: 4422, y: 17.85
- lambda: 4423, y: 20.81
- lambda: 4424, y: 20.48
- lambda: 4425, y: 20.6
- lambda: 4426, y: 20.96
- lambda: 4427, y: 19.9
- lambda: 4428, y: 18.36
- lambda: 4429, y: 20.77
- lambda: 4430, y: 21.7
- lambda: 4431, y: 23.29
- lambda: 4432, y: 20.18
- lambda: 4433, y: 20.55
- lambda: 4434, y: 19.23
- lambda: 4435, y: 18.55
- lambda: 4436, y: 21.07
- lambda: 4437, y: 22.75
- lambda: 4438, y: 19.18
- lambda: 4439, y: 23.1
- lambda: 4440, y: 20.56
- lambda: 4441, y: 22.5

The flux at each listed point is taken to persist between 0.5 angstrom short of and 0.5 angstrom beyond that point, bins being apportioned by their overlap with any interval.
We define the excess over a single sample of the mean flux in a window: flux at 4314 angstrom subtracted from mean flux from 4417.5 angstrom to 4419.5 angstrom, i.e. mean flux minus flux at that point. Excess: -2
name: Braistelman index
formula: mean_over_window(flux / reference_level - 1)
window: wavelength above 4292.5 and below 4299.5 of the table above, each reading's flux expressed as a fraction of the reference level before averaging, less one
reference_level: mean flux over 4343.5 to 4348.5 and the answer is -0.10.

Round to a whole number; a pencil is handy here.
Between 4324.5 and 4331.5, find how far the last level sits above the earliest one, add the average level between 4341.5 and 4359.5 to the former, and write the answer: 21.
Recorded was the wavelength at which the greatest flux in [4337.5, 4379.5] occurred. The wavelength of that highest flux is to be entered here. 4364 angstrom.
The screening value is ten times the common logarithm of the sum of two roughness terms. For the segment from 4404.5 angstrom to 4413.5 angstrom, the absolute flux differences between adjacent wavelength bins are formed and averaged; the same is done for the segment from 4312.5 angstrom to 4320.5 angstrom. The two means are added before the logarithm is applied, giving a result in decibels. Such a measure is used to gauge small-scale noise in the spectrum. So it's 6.3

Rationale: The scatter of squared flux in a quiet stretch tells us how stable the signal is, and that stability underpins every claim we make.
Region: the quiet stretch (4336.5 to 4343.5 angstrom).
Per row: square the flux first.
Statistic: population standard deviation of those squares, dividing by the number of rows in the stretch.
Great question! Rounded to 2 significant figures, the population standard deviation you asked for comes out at 38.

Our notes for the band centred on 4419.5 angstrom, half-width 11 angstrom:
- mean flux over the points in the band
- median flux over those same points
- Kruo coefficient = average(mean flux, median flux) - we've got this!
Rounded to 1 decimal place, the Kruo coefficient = 19.7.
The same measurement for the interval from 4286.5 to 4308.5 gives 14.5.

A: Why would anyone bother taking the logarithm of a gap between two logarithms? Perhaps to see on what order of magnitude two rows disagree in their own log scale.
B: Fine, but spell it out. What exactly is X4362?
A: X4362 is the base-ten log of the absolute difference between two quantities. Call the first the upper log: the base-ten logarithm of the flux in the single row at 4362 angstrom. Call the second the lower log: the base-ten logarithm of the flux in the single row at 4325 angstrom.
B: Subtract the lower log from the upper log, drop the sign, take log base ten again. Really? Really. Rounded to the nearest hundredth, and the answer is -0.98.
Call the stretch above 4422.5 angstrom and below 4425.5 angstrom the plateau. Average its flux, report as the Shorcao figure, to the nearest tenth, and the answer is 20.6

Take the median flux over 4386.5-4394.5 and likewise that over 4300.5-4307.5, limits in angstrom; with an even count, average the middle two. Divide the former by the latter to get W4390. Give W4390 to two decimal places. 1.22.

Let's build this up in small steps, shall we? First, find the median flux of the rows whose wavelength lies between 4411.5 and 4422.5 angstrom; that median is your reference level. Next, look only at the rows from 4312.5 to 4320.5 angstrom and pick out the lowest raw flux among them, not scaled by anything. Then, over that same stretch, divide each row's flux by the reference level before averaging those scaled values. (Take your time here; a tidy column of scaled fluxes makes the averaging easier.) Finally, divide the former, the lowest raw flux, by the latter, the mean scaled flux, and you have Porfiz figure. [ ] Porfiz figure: 15.7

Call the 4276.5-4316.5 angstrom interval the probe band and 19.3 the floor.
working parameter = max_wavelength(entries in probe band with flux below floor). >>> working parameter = 4316 angstrom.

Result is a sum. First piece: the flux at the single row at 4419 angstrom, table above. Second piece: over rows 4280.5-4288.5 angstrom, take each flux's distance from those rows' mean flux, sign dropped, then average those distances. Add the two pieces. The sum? 18.9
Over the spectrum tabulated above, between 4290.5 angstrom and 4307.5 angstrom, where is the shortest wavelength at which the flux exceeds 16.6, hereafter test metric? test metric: 4294 angstrom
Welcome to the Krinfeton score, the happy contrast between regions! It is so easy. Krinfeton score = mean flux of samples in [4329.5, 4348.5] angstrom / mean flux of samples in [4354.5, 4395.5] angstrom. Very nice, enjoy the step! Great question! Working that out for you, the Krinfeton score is 0.98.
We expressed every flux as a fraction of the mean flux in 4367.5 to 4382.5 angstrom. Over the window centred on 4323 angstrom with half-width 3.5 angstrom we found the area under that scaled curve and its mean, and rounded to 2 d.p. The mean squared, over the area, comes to 0.13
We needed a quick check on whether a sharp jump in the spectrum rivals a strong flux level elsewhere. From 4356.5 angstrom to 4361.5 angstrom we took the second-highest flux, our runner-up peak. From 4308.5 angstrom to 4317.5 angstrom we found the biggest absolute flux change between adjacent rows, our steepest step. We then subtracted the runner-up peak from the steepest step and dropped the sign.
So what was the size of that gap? 14.5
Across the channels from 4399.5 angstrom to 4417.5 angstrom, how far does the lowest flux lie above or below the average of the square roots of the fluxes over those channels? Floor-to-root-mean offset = 13.0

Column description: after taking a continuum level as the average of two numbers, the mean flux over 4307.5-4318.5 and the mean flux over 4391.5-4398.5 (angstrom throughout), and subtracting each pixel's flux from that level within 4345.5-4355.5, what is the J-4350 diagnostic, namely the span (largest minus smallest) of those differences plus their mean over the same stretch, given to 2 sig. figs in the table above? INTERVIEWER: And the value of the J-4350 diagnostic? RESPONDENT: 6.5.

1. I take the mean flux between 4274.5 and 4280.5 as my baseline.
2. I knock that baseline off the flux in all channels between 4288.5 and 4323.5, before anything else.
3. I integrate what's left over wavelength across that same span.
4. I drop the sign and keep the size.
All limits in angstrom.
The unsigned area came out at 75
